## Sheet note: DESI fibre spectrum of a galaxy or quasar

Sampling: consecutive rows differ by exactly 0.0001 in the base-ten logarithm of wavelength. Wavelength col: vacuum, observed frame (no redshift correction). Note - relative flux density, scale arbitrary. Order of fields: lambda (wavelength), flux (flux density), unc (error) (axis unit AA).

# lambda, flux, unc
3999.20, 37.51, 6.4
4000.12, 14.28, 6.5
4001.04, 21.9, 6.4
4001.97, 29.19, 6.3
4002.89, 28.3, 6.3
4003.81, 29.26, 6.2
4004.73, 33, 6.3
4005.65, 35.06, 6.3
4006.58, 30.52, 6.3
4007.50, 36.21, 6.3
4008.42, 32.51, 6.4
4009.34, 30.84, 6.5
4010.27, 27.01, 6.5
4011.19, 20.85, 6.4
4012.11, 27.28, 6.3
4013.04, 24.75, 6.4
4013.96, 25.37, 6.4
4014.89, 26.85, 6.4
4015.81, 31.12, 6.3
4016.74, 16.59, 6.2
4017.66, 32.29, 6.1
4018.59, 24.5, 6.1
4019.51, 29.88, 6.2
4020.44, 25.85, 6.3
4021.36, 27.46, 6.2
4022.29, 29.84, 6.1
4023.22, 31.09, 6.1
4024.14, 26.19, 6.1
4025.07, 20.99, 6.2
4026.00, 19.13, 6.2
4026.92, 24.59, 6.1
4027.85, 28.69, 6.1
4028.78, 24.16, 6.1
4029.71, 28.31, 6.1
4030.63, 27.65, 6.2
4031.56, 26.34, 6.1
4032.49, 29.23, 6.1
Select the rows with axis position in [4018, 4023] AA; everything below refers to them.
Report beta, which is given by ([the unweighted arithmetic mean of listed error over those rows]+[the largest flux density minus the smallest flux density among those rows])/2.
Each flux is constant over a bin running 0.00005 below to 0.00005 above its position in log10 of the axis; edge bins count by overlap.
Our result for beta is 6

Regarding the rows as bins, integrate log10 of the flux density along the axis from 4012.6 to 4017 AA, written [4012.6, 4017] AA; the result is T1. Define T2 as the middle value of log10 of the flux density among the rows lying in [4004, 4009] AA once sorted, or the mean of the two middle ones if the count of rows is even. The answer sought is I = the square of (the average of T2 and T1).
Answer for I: 14.7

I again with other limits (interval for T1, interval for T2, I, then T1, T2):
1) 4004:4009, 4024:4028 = 20.2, 7.6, 1.39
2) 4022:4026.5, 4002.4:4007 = 15.1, 6.3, 1.48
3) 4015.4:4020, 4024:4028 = 15.6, 6.5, 1.39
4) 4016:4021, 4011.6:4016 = 17.9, 7.0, 1.43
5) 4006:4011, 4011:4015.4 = 19.5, 7.4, 1.40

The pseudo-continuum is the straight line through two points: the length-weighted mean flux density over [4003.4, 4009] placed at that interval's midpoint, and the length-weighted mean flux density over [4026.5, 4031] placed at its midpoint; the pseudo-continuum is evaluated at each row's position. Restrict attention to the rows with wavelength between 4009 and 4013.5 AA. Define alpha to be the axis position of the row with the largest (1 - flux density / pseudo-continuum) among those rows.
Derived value 4011.19 AA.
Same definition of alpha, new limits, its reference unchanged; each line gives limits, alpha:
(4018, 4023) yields 4018.59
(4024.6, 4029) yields 4026.00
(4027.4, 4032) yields 4028.78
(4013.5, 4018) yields 4016.74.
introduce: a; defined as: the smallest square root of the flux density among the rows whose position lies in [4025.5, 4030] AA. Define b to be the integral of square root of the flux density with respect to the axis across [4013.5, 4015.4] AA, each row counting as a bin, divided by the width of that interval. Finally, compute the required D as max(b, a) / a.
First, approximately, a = 4.4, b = 5.12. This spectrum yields 1.17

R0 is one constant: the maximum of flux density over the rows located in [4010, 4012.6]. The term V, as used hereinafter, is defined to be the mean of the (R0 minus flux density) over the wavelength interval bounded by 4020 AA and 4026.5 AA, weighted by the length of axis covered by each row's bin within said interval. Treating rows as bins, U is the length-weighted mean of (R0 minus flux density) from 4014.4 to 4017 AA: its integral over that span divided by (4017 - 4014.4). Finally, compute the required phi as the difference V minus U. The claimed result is 0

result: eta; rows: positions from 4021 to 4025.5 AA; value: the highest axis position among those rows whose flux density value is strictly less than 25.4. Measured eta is 4025.07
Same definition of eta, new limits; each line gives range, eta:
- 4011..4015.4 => 4013.96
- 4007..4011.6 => 4011.19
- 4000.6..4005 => 4001.04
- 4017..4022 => 4018.59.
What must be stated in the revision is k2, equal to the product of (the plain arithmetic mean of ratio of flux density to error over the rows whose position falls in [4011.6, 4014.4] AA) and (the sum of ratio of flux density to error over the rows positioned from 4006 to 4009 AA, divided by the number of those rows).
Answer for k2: 21.2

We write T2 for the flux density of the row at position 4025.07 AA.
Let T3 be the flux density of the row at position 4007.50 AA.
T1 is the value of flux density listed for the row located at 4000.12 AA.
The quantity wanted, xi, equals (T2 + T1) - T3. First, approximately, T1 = 14.28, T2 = 20.99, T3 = 36.21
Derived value -0.9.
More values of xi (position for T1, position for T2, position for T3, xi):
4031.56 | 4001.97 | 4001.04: 33.6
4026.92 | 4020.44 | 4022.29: 20.6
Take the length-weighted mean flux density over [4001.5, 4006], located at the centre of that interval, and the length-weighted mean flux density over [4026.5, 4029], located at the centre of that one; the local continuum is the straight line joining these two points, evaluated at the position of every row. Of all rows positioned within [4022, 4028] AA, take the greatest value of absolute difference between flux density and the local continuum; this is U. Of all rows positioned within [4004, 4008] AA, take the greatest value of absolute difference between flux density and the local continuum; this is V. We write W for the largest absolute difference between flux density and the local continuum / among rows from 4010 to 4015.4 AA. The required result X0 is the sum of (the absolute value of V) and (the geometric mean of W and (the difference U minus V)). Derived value 9.1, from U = 7.2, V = 6.1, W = 8.5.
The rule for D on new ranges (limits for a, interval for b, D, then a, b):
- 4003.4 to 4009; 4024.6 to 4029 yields 1.00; 5.4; 4.83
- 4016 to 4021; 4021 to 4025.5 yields 1.28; 4.1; 5.19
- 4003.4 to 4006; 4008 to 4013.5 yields 1.00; 5.4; 5.20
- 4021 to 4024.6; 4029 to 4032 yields 1.02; 5.1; 5.22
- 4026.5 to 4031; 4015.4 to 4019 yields 1.03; 4.9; 5.06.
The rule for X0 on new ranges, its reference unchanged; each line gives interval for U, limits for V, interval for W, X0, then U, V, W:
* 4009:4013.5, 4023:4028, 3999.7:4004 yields 11.9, 8.5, 7.2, 17.3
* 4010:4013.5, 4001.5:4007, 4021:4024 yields 8.6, 8.5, 4.6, 4.2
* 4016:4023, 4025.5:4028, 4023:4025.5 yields 12.1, 11.6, 7.2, 5.5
